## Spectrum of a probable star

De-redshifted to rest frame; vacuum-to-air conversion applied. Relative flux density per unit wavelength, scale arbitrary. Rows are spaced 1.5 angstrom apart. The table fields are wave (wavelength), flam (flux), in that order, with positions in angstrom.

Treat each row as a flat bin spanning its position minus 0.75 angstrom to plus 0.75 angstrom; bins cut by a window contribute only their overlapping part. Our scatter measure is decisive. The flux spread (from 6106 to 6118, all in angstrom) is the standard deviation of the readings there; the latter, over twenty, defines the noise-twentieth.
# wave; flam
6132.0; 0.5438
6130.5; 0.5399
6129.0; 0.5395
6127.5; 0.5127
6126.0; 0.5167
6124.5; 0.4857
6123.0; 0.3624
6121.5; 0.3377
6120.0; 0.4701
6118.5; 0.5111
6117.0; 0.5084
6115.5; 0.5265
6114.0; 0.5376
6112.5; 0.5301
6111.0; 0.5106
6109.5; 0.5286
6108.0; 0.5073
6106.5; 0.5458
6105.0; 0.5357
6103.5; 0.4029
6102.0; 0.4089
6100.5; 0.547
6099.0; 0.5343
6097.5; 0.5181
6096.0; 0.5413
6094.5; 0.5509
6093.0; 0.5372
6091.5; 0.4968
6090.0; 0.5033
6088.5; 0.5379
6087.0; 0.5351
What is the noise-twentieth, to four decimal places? 0.0007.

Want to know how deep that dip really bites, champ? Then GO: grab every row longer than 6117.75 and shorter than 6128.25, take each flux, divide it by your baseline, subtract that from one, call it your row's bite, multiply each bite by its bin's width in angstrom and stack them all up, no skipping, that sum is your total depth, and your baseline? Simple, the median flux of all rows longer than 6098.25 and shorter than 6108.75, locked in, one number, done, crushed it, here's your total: 1.53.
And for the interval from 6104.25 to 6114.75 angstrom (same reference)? 0.12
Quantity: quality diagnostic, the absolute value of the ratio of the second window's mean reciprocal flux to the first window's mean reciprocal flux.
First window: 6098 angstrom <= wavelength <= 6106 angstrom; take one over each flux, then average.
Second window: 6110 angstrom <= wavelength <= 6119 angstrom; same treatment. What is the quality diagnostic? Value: 0.92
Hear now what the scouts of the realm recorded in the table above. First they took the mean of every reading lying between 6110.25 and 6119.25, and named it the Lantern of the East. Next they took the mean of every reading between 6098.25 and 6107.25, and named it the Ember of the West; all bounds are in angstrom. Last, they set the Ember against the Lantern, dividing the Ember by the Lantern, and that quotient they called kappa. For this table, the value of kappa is 0.95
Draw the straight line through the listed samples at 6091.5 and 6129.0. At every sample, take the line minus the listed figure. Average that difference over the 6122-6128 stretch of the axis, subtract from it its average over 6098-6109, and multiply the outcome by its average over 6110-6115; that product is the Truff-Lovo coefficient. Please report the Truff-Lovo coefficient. -0.0003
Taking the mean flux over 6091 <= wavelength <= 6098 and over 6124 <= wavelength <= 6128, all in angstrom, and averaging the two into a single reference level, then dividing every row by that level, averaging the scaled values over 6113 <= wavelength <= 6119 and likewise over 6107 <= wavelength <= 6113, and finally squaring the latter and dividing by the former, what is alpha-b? 1.00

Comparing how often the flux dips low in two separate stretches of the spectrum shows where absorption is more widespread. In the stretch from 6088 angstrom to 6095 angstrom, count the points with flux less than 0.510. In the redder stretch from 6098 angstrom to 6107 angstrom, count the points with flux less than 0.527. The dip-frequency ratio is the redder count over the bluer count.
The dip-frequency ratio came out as 1.0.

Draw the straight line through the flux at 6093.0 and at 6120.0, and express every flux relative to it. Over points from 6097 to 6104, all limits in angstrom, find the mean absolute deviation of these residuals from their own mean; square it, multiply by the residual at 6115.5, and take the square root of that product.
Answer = 0.012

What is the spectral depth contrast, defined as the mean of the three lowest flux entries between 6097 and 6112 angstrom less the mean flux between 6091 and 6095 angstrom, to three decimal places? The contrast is -0.089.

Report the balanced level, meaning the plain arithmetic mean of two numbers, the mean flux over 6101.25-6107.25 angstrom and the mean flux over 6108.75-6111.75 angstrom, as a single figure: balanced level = 0.496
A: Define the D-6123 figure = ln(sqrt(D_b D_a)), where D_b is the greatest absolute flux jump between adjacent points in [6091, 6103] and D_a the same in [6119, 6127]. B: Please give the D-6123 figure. -2.00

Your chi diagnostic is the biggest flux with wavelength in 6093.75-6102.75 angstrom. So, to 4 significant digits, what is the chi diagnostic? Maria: 0.5509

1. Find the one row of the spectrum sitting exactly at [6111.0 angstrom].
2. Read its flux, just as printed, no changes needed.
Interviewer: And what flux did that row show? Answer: 0.5106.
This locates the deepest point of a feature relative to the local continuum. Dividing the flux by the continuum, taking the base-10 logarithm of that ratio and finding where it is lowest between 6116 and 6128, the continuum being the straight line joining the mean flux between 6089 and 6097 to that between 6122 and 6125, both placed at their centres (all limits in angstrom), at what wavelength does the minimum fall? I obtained 6121.5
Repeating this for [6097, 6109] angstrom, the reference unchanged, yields 6103.5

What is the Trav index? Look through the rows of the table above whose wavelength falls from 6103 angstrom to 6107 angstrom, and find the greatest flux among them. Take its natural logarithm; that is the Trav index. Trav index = -0.606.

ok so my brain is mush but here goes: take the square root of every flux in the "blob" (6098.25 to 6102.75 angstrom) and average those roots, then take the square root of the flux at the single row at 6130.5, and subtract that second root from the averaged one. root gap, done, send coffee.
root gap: -0.031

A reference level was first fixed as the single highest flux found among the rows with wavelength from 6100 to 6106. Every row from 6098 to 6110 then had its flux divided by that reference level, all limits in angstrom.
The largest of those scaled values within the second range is 1.000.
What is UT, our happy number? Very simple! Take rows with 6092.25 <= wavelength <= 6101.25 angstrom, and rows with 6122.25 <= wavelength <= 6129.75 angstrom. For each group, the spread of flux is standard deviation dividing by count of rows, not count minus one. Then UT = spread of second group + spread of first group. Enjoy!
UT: 0.07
